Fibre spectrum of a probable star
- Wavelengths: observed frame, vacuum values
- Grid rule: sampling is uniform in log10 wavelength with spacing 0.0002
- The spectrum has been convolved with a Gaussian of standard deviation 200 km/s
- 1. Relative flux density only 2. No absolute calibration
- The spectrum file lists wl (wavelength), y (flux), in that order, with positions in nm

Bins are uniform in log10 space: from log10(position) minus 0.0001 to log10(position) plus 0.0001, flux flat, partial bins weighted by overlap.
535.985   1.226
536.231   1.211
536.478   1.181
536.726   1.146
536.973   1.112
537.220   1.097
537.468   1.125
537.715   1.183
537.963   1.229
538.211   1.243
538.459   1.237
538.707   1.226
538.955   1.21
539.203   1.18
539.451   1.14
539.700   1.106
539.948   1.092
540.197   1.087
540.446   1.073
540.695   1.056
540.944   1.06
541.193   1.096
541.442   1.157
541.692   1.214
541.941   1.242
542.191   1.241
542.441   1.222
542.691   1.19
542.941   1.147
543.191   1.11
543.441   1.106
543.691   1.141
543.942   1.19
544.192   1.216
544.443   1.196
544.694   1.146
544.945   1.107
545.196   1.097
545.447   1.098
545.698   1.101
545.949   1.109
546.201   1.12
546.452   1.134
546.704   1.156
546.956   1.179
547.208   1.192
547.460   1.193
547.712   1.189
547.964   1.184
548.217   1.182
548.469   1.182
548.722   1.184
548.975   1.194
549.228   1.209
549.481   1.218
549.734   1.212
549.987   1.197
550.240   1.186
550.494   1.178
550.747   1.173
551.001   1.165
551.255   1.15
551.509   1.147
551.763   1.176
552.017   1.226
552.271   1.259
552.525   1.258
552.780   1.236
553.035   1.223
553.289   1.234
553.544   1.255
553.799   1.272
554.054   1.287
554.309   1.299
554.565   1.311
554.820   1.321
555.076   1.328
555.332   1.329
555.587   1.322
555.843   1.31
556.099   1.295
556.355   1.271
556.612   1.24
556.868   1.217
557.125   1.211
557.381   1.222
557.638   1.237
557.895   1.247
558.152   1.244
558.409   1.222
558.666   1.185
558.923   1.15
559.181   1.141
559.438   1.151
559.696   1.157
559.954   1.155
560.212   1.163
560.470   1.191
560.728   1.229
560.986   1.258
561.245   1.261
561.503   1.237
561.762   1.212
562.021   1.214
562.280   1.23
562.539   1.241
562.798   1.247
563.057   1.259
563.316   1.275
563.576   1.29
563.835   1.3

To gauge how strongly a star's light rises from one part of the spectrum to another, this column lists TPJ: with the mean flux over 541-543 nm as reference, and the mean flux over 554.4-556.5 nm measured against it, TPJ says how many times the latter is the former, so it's 1.10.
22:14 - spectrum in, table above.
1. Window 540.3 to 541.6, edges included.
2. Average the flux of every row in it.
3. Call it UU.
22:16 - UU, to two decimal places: 1.09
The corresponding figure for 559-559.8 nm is 1.15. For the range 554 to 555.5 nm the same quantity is 1.31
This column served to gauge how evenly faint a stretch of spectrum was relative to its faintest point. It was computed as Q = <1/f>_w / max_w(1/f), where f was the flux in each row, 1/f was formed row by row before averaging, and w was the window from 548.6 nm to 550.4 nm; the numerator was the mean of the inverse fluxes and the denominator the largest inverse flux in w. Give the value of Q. 0.987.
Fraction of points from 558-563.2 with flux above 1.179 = 0.70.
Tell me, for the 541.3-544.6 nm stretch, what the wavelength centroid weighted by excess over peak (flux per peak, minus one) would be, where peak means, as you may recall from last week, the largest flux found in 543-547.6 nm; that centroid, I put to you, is 543.27 nm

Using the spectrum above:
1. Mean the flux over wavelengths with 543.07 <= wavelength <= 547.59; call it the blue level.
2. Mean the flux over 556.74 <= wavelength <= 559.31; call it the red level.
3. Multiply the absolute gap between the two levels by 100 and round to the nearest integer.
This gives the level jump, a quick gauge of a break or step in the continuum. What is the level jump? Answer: 6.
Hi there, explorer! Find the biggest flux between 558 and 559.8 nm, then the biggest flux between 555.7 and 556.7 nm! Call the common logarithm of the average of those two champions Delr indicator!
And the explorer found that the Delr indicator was 0.106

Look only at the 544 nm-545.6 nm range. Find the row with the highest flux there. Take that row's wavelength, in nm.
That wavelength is 544.192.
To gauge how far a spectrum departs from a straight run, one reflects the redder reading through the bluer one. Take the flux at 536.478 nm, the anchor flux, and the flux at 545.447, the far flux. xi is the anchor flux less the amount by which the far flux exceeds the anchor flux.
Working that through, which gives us 1.26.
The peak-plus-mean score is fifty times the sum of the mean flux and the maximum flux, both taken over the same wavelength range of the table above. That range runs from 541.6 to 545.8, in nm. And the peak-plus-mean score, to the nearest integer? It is 120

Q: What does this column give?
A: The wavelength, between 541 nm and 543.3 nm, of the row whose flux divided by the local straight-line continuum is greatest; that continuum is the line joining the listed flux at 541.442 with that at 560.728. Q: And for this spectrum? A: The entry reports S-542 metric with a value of 541.941 nm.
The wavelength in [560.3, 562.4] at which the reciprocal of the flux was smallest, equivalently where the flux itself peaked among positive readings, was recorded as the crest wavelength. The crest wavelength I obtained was 561.245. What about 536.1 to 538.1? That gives 537.963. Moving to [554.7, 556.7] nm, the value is 555.332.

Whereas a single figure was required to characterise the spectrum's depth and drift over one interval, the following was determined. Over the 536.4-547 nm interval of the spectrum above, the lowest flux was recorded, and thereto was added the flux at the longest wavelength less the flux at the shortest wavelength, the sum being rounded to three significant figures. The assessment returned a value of 1.05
